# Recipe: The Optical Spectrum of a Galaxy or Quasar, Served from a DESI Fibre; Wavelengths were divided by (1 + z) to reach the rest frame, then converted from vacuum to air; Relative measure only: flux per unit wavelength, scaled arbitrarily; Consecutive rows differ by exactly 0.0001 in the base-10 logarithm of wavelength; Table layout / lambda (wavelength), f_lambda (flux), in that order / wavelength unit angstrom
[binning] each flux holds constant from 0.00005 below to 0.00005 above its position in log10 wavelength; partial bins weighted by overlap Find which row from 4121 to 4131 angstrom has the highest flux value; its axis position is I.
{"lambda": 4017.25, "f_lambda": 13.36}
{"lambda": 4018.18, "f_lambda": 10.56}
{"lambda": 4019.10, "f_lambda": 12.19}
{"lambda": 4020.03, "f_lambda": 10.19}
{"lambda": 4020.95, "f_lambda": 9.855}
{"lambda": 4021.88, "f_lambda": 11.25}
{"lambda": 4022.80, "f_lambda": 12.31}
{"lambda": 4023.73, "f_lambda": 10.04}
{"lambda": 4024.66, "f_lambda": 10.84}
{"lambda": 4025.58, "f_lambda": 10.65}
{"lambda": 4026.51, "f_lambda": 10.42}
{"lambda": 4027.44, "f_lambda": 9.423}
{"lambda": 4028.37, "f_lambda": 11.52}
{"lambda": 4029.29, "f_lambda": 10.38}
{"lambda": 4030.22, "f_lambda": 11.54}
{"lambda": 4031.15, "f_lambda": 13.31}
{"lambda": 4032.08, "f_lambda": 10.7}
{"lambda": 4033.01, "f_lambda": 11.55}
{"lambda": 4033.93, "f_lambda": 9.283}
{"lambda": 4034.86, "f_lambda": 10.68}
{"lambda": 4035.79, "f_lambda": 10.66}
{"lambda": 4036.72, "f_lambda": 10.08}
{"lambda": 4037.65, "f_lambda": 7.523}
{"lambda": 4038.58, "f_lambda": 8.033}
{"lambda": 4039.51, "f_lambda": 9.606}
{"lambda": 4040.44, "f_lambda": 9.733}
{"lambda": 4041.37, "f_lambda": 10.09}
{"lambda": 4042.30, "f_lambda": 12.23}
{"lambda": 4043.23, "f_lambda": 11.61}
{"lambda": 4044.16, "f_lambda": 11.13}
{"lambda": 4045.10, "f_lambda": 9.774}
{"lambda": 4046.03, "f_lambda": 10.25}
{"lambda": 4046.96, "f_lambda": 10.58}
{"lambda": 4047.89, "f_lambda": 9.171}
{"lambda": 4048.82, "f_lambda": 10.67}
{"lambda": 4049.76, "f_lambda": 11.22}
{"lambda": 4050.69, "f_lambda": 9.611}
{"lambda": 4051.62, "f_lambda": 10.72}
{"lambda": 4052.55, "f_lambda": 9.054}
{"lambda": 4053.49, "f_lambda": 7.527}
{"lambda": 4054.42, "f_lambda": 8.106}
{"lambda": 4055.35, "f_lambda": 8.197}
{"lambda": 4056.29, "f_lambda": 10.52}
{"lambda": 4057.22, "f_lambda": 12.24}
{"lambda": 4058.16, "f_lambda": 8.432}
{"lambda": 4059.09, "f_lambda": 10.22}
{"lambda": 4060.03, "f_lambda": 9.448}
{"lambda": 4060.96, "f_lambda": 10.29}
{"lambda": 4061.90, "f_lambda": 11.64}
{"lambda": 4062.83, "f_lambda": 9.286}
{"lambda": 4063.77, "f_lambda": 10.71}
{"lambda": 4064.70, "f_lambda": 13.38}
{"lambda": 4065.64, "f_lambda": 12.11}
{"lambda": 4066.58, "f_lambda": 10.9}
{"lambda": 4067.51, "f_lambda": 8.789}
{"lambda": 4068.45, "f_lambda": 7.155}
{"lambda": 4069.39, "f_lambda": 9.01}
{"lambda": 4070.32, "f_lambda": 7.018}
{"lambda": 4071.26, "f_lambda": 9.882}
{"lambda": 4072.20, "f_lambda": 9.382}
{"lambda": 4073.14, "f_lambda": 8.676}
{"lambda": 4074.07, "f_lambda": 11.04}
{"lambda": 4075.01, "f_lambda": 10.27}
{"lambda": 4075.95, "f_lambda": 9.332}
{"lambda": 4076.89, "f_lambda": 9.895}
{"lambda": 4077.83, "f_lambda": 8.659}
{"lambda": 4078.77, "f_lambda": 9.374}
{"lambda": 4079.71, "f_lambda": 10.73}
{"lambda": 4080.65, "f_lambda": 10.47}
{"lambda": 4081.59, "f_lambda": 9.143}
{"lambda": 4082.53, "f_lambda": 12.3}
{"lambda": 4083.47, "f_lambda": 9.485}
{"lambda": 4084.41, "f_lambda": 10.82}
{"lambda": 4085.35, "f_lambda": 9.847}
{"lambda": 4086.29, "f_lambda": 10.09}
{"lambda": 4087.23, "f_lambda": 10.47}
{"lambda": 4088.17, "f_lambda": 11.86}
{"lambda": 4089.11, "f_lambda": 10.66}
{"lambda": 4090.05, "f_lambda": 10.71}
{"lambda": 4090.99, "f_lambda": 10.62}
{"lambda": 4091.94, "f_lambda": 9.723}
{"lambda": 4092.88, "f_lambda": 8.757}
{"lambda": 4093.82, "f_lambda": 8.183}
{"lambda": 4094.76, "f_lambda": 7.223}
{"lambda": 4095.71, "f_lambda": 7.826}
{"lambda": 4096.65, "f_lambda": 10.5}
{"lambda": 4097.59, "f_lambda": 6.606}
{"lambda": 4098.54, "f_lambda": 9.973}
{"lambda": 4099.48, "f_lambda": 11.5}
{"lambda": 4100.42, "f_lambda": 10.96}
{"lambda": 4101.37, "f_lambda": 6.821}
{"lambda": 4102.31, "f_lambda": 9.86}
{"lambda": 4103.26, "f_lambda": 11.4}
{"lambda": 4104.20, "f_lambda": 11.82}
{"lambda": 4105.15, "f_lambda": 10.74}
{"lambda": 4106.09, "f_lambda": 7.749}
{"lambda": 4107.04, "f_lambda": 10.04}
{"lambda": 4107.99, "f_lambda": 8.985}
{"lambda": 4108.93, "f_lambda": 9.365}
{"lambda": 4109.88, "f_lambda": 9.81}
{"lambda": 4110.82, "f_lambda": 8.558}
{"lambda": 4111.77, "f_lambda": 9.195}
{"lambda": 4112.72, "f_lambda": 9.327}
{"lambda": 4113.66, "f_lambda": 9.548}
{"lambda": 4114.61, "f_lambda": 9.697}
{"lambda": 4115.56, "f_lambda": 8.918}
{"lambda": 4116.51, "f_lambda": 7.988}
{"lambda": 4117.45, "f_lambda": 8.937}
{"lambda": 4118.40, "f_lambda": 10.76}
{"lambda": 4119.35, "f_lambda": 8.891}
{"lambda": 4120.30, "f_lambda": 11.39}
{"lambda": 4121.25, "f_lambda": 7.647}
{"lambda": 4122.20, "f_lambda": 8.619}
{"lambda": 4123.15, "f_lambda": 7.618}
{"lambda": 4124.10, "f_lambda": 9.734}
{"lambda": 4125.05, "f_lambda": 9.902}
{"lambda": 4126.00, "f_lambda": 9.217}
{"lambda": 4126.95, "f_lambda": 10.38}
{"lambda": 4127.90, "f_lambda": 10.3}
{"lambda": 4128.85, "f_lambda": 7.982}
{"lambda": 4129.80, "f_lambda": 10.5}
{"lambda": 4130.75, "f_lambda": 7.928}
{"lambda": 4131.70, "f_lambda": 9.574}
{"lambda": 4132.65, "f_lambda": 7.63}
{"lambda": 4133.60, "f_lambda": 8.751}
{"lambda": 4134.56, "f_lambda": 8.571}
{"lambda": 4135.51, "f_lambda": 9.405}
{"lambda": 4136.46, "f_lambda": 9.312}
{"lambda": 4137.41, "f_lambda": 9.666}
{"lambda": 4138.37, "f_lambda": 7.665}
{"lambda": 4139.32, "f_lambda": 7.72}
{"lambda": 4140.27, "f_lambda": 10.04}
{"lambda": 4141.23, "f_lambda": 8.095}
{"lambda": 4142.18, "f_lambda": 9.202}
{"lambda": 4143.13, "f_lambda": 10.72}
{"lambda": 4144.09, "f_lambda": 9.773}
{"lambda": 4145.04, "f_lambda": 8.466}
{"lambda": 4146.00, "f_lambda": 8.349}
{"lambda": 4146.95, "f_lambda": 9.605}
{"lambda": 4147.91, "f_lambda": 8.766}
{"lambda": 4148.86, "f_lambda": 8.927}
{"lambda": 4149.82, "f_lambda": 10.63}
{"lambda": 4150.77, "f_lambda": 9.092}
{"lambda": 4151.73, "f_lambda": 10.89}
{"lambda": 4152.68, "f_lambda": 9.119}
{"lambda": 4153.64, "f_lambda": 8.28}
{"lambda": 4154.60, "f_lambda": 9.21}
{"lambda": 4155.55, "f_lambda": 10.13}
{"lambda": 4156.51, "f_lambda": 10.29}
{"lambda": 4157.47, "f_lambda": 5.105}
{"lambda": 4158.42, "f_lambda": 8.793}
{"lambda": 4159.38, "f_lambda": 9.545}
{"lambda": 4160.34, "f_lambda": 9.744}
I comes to 4129.80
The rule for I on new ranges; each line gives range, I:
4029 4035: 4031.15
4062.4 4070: 4064.70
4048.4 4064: 4057.22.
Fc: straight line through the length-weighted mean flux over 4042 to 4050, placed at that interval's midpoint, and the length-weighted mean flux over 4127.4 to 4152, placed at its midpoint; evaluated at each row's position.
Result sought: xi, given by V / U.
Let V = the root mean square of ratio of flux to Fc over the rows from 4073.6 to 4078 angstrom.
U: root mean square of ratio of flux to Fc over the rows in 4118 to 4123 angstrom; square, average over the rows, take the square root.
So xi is 0.96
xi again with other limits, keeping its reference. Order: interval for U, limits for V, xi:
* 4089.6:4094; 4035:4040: 0.88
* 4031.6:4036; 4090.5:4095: 0.93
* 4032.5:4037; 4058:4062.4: 1.00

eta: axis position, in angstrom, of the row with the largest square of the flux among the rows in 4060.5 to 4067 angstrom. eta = 4064.70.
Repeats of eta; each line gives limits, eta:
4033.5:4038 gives 4034.86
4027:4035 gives 4031.15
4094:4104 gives 4099.48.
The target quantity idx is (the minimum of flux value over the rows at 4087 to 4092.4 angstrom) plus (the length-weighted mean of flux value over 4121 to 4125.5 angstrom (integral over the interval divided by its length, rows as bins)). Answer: 18.5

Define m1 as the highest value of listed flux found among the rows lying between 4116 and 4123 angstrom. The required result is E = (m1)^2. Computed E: 130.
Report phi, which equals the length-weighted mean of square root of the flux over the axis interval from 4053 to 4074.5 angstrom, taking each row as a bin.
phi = 3.11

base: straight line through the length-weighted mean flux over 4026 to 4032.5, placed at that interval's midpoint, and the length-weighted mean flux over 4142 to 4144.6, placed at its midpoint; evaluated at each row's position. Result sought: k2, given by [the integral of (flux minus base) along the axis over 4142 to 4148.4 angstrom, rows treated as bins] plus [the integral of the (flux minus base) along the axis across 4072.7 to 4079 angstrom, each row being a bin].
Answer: -10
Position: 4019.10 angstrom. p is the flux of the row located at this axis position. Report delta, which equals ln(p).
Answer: 2.50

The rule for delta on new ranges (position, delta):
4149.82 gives 2.36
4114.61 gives 2.27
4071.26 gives 2.29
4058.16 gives 2.13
